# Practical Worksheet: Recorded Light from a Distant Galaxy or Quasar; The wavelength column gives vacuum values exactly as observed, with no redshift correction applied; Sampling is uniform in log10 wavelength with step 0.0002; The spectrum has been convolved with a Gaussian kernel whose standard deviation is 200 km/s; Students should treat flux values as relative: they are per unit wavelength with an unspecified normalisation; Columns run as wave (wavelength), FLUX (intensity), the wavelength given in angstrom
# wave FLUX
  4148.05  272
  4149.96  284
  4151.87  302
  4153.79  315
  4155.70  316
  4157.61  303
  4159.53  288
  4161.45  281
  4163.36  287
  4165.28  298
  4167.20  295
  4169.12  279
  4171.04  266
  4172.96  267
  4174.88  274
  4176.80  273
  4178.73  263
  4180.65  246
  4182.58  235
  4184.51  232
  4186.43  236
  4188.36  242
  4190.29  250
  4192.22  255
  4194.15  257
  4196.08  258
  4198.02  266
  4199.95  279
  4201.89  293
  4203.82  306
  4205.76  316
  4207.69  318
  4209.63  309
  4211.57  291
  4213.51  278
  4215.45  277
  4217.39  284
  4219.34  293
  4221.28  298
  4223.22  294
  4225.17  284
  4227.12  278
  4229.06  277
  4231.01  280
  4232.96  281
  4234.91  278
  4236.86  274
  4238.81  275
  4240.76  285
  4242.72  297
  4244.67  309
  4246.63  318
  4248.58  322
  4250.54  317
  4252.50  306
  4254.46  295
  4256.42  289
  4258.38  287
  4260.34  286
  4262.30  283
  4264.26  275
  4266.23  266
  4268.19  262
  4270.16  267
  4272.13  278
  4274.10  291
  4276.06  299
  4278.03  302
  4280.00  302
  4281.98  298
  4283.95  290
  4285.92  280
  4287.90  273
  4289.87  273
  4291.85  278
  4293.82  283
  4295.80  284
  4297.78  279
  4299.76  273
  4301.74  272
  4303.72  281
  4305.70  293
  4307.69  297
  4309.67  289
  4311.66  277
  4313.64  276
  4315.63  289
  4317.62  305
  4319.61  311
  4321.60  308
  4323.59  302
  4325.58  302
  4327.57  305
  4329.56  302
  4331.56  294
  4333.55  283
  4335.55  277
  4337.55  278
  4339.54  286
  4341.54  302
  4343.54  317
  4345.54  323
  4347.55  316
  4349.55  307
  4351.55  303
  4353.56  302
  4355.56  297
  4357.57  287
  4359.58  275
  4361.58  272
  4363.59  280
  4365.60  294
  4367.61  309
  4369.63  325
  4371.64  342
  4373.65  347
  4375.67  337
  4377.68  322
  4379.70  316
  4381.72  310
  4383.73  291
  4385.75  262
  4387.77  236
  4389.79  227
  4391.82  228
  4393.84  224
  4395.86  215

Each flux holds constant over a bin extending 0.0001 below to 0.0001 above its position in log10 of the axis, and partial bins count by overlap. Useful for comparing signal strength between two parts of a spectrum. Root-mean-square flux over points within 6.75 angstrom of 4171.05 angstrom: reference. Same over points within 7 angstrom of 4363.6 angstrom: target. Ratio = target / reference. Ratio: 1.05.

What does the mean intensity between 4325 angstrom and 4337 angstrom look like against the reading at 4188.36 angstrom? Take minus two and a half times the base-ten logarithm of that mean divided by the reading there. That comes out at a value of -0.21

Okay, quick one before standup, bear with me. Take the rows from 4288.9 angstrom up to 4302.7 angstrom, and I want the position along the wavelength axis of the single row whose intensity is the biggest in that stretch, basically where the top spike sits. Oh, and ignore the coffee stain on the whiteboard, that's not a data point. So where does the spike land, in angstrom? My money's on 4295.80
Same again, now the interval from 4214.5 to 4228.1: 4221.28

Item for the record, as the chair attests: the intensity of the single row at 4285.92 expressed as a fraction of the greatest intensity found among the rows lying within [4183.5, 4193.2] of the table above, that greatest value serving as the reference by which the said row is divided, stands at 1.10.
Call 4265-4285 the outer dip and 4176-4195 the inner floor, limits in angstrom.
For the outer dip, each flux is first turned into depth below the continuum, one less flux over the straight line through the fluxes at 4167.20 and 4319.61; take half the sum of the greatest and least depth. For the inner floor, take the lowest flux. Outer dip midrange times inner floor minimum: 18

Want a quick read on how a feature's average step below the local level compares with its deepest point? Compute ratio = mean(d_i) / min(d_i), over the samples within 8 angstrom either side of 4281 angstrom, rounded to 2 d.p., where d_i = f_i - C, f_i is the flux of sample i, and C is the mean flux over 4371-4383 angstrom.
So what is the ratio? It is 0.66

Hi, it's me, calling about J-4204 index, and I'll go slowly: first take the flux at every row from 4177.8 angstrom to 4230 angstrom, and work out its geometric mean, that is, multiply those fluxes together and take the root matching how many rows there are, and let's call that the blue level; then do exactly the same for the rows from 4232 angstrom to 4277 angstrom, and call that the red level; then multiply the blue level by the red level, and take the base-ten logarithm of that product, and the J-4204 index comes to 4.897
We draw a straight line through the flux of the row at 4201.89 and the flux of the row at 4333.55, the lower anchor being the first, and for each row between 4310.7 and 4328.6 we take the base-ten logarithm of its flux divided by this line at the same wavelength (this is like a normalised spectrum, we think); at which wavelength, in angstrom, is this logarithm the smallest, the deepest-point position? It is 4313.64 angstrom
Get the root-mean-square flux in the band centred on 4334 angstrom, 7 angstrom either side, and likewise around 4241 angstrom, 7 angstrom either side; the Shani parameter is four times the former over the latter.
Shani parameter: 4.0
